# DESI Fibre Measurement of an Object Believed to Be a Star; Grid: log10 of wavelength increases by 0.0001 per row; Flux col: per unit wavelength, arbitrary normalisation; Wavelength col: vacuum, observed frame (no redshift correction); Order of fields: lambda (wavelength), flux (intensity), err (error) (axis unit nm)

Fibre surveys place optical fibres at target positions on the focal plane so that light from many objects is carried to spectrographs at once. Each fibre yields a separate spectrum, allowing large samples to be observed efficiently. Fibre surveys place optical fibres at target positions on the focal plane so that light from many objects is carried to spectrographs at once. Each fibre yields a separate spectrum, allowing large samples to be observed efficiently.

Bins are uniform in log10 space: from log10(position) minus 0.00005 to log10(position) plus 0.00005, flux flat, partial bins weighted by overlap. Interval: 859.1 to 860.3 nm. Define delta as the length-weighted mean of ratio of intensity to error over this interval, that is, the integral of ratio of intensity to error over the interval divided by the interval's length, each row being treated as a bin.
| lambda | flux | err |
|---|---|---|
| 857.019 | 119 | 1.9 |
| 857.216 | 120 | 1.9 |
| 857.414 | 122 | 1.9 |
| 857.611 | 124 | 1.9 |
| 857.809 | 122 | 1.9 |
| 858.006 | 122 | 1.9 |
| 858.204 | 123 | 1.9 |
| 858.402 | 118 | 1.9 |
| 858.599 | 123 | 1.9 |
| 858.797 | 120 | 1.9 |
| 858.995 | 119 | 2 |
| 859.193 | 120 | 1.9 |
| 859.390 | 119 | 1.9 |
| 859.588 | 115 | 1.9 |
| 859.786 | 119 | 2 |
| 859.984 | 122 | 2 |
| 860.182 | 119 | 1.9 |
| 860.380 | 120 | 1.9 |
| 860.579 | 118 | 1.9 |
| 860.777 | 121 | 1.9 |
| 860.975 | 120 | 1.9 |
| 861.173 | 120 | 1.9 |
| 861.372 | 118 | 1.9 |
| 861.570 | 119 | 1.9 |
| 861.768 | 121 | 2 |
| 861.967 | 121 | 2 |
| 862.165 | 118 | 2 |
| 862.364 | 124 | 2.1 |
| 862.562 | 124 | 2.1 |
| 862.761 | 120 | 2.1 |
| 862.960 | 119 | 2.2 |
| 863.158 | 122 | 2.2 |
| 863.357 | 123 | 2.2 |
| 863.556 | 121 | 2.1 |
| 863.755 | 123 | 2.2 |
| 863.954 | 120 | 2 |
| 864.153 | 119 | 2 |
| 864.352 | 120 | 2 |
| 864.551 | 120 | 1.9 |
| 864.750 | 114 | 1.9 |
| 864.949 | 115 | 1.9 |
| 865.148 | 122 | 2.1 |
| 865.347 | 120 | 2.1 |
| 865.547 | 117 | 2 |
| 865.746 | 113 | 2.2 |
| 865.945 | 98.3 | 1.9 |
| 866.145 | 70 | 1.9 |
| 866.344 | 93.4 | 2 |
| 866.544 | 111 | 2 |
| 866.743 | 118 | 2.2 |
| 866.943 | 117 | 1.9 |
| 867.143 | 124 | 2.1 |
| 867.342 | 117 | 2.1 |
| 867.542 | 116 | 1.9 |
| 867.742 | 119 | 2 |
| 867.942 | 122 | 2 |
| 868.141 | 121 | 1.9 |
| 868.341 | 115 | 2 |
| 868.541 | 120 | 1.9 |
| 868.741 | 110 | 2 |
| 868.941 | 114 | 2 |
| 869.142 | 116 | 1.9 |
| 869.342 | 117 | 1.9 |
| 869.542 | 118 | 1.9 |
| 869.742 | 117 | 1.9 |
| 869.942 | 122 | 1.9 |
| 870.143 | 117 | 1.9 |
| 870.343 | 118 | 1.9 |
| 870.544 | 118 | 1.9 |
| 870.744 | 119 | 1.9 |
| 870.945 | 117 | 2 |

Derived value 61.6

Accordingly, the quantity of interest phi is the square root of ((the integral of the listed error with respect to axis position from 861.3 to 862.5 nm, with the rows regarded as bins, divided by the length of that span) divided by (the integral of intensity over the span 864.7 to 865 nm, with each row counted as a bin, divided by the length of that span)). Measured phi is 0.132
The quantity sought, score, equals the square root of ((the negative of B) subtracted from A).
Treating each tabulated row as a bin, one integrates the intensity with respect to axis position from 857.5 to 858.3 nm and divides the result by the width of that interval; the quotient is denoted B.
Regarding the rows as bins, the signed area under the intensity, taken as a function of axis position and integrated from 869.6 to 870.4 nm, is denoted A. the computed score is 14.75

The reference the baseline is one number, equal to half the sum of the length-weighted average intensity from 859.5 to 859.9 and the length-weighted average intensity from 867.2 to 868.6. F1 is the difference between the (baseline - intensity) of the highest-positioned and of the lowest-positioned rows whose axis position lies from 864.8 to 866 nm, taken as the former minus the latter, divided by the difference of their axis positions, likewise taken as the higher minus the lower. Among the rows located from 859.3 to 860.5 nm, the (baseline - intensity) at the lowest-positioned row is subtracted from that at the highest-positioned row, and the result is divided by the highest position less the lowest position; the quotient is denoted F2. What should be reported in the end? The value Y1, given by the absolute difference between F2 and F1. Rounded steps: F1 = 16.8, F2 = -1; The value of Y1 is 18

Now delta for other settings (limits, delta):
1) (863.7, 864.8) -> 59.9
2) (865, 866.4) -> 52.0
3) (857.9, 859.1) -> 63.1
